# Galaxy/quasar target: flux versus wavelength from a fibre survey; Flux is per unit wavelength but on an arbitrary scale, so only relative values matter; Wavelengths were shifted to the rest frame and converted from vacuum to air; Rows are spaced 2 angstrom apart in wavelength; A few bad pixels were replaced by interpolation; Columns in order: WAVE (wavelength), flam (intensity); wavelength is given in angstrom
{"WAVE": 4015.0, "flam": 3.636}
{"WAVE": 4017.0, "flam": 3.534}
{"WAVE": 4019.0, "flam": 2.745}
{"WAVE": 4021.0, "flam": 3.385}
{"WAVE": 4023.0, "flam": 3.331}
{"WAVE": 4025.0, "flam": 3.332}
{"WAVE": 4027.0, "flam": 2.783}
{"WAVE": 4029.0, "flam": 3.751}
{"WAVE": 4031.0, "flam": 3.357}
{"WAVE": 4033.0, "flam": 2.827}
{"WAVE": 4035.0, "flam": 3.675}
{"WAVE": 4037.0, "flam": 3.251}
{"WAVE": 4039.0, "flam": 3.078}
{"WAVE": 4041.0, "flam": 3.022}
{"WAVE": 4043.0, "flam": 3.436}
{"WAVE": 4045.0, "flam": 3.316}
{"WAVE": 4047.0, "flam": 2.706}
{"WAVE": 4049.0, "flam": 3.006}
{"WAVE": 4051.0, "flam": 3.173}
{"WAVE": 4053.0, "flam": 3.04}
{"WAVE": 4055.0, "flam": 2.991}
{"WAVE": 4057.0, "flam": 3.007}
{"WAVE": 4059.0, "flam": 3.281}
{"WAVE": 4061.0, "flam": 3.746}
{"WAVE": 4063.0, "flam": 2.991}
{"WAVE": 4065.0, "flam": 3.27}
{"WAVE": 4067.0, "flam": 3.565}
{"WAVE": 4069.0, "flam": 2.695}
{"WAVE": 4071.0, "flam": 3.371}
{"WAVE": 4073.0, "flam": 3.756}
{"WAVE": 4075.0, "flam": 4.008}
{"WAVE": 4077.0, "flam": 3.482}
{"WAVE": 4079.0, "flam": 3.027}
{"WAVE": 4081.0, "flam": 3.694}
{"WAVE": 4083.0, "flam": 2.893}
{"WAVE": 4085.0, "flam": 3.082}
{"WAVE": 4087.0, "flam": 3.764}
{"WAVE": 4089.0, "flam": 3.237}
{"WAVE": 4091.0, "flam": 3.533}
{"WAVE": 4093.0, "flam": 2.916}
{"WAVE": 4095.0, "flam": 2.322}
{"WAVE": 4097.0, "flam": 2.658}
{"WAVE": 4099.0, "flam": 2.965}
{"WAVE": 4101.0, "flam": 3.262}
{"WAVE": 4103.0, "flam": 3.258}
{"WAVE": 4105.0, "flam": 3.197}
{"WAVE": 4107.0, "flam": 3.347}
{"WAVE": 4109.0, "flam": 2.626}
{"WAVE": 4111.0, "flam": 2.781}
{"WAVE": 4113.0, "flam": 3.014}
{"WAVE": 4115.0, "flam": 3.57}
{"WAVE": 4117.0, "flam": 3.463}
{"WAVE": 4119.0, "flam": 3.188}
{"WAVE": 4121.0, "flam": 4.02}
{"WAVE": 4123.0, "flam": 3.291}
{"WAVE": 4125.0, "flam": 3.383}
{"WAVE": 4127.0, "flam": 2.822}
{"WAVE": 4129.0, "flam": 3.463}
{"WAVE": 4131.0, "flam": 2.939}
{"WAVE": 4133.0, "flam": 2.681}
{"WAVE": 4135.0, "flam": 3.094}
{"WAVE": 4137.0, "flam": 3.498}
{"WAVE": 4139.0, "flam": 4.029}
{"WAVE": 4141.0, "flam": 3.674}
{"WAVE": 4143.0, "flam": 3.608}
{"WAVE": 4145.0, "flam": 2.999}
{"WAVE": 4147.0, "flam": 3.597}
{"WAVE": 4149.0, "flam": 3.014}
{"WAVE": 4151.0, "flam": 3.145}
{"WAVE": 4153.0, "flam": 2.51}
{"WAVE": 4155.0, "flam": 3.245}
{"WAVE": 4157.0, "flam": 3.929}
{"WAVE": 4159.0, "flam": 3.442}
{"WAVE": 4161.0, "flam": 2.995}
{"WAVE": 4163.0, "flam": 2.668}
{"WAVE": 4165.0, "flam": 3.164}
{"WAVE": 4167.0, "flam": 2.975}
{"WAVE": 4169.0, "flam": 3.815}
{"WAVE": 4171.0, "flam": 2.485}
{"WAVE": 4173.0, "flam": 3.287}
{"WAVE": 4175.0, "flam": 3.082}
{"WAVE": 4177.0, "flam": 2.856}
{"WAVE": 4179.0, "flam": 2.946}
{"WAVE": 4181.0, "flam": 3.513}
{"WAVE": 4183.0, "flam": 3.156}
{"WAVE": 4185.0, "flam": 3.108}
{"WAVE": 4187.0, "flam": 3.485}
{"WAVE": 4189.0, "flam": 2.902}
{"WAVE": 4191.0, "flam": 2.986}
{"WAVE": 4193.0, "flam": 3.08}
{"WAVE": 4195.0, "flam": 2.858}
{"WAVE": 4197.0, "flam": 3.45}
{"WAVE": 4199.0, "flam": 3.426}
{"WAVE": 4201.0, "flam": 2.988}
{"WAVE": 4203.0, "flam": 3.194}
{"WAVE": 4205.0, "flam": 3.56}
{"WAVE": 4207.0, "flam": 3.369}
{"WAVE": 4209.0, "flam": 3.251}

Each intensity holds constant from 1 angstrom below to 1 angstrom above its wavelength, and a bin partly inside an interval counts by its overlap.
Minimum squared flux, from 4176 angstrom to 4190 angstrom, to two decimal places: 8.16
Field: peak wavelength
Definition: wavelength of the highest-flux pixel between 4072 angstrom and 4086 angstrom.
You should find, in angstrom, 4075.0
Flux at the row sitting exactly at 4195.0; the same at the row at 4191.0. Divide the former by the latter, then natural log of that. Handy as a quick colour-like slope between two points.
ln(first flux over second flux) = -0.04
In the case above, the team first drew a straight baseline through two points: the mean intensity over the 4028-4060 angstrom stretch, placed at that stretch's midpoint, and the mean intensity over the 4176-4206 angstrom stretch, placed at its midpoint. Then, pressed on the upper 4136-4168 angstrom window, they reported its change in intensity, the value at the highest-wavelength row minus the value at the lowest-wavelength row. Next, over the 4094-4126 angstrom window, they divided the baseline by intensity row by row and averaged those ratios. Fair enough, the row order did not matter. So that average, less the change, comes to 1.5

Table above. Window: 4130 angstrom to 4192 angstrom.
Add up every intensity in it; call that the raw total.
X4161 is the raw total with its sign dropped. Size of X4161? 99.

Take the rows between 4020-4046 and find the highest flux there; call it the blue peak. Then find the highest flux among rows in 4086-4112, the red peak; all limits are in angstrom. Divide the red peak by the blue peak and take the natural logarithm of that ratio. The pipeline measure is 0.00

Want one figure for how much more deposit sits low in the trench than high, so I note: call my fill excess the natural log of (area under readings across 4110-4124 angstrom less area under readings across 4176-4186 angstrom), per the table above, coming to 2.74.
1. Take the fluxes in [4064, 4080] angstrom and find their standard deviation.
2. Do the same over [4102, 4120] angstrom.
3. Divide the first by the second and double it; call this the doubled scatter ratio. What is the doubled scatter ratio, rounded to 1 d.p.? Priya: 2.7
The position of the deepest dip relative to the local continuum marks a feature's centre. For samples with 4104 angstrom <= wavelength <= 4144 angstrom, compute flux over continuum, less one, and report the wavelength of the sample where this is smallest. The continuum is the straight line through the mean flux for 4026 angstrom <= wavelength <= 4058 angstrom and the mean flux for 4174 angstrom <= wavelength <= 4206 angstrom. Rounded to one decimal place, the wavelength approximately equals 4109.0 angstrom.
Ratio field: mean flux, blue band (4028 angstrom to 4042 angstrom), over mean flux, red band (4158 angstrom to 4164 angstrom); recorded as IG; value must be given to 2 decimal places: 1.08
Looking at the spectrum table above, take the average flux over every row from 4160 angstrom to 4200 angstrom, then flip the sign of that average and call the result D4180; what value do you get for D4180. -3.11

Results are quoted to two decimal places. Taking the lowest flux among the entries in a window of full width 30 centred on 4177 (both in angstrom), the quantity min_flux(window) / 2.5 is 0.99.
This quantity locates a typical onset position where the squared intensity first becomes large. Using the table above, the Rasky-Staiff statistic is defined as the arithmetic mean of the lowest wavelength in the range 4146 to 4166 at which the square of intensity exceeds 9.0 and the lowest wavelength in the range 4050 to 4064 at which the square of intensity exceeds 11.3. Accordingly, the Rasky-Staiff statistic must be 4104 angstrom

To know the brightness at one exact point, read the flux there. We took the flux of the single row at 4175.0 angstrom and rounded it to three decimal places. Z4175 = 3.082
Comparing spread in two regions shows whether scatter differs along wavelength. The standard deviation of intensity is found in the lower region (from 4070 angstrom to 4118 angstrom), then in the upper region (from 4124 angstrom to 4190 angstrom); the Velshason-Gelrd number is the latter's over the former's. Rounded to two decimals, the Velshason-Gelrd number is 0.95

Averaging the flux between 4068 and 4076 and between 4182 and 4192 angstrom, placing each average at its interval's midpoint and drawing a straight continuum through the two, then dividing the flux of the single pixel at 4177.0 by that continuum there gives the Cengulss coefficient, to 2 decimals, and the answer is 0.90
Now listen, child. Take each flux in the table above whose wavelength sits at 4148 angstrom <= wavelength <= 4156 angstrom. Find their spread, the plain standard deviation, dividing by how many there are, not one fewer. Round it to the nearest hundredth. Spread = 0.28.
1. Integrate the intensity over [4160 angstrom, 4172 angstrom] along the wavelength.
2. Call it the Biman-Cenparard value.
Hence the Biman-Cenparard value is 36.2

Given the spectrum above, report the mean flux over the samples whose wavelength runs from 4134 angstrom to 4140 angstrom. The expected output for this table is 3.54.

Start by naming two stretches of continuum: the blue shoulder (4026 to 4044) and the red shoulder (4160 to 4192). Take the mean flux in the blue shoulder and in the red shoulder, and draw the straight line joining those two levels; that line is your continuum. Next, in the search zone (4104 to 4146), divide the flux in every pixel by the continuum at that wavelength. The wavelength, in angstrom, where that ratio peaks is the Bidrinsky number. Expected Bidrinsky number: 4139.0 angstrom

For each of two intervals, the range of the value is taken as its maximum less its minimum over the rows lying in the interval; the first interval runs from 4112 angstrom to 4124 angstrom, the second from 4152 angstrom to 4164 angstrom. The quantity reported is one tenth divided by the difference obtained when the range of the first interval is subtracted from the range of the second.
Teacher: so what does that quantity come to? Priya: 0.24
